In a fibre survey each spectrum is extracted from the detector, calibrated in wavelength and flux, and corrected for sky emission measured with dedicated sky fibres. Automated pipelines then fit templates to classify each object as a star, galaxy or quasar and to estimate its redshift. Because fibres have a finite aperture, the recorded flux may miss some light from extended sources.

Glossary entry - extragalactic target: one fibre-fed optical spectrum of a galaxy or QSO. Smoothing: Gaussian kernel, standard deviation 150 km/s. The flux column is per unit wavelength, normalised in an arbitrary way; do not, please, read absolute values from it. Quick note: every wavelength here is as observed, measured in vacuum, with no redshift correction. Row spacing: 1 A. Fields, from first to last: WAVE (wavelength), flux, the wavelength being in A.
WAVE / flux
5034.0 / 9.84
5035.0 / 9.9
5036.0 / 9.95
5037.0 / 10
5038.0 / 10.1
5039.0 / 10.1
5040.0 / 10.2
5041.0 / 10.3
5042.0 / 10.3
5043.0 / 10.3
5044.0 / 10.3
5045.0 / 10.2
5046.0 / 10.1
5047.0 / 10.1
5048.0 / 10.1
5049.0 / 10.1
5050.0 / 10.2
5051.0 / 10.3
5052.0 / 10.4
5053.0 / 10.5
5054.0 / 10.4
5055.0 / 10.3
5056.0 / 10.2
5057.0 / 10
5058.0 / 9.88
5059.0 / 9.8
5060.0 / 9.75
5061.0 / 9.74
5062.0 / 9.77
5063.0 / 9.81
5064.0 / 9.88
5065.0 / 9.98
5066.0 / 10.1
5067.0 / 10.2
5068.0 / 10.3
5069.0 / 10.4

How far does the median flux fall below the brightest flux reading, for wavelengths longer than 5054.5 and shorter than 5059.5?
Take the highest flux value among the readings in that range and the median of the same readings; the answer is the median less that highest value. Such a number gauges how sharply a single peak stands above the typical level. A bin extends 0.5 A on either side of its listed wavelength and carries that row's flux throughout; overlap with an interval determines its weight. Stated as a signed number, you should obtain -0.30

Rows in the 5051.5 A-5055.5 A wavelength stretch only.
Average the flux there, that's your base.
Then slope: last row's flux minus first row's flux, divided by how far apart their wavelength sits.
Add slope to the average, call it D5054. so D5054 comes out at 10.4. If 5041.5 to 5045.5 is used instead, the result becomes 10.2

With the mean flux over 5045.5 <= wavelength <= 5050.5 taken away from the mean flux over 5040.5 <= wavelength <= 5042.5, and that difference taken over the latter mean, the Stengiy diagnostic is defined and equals 0.017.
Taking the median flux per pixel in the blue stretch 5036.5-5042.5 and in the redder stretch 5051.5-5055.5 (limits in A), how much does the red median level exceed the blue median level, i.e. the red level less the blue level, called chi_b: 0.25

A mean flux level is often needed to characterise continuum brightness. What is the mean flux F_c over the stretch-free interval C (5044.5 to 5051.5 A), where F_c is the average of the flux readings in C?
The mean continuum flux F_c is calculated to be 10.2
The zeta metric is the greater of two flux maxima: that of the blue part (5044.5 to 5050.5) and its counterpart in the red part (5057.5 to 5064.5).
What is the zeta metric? 10.2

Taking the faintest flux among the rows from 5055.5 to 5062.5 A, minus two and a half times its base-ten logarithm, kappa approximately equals -2.47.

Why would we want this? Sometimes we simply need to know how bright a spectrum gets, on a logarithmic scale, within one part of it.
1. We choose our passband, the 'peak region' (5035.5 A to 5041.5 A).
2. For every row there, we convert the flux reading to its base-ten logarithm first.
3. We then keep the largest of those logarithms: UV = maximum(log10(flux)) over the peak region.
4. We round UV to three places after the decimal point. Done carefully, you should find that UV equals 1.013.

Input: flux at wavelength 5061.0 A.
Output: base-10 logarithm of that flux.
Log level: 0.99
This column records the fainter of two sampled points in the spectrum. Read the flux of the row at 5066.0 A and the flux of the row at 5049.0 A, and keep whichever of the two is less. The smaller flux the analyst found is 10.1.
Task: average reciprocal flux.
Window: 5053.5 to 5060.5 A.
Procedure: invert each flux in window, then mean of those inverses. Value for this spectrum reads 0.100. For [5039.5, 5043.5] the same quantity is 0.097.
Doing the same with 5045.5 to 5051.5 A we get 0.099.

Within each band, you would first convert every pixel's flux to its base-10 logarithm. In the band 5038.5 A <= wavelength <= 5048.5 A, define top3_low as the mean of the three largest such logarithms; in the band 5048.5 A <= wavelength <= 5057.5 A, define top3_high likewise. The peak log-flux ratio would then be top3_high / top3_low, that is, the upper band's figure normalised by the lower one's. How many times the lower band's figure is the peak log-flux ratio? 1.006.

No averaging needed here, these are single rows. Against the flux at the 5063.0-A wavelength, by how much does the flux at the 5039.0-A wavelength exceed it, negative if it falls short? 0.29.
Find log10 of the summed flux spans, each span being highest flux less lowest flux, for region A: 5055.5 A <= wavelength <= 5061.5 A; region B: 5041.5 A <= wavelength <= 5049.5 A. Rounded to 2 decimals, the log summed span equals -0.18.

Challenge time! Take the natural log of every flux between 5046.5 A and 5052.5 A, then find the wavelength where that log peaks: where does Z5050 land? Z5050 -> 5052.0 A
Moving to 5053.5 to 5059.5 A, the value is 5054.0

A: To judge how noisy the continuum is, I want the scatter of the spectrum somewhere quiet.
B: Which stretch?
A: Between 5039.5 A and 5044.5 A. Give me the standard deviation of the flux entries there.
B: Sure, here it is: 0.04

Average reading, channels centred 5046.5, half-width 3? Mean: 10.15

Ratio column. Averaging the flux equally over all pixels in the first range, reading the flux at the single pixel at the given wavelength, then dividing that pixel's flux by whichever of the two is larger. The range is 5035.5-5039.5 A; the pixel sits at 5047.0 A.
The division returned 1.00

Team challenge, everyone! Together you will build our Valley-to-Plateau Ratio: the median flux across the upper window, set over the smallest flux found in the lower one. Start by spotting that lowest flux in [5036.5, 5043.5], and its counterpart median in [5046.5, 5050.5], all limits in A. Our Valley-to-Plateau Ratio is 1.01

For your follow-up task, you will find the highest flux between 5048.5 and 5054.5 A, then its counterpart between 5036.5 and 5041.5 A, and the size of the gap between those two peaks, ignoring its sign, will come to 0.20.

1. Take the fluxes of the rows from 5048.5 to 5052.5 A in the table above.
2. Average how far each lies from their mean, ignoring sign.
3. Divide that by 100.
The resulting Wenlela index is 0.0010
